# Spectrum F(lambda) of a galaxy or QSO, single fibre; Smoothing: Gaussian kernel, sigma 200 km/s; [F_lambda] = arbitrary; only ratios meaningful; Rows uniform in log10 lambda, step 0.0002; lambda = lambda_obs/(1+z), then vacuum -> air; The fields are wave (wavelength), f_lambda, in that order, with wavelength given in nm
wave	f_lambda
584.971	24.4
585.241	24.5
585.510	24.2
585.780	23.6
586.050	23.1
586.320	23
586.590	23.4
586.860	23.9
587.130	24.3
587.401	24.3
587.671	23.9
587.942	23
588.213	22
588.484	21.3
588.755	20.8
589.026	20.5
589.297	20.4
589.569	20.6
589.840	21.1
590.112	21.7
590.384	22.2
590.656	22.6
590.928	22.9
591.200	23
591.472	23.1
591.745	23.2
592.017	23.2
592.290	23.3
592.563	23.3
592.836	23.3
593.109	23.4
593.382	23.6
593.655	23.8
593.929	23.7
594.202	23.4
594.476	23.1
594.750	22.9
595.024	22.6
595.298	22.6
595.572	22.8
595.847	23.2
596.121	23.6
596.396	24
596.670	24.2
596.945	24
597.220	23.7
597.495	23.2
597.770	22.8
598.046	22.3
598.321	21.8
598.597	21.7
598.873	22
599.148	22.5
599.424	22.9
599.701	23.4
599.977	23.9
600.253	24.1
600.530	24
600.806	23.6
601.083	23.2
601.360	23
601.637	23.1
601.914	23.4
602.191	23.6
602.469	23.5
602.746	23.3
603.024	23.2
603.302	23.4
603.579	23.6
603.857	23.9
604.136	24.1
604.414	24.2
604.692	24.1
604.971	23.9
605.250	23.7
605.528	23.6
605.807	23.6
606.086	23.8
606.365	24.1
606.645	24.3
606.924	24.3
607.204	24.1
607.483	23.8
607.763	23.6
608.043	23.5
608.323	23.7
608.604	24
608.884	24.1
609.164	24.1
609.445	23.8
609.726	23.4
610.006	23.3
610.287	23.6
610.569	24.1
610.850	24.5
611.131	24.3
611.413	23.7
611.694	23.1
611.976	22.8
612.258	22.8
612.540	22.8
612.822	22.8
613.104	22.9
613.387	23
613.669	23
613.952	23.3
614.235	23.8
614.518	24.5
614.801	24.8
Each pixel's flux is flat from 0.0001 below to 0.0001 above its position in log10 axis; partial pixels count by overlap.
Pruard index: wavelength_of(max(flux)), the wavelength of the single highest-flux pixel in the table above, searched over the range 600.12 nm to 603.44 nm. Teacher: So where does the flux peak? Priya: 600.253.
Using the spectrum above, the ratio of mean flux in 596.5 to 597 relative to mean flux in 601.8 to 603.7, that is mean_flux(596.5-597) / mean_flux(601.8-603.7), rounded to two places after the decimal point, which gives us 1.03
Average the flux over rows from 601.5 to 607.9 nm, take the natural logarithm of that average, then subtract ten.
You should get -6.83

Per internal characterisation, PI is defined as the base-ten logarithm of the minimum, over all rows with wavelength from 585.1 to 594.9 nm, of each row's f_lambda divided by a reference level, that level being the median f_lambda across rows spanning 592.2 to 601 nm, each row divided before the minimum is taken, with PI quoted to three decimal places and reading -0.058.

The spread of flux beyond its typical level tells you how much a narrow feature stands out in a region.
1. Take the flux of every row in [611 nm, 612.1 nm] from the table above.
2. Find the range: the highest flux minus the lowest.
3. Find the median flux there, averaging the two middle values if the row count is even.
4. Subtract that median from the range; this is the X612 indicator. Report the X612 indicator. -21.9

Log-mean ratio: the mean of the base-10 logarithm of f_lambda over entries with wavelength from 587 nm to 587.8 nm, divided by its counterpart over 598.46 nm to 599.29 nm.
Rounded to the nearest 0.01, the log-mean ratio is 1.03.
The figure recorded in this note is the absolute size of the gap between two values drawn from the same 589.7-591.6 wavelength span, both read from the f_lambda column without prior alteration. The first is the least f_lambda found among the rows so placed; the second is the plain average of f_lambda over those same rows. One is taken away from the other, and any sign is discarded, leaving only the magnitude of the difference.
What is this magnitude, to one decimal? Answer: 1.3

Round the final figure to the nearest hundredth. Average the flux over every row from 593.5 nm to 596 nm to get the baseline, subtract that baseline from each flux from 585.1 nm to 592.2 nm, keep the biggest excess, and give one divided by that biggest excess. 0.73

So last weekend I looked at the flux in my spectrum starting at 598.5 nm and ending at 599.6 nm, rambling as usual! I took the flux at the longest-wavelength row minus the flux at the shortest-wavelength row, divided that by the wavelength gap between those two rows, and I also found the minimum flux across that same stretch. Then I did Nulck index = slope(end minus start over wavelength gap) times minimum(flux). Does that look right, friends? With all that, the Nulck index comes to 31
